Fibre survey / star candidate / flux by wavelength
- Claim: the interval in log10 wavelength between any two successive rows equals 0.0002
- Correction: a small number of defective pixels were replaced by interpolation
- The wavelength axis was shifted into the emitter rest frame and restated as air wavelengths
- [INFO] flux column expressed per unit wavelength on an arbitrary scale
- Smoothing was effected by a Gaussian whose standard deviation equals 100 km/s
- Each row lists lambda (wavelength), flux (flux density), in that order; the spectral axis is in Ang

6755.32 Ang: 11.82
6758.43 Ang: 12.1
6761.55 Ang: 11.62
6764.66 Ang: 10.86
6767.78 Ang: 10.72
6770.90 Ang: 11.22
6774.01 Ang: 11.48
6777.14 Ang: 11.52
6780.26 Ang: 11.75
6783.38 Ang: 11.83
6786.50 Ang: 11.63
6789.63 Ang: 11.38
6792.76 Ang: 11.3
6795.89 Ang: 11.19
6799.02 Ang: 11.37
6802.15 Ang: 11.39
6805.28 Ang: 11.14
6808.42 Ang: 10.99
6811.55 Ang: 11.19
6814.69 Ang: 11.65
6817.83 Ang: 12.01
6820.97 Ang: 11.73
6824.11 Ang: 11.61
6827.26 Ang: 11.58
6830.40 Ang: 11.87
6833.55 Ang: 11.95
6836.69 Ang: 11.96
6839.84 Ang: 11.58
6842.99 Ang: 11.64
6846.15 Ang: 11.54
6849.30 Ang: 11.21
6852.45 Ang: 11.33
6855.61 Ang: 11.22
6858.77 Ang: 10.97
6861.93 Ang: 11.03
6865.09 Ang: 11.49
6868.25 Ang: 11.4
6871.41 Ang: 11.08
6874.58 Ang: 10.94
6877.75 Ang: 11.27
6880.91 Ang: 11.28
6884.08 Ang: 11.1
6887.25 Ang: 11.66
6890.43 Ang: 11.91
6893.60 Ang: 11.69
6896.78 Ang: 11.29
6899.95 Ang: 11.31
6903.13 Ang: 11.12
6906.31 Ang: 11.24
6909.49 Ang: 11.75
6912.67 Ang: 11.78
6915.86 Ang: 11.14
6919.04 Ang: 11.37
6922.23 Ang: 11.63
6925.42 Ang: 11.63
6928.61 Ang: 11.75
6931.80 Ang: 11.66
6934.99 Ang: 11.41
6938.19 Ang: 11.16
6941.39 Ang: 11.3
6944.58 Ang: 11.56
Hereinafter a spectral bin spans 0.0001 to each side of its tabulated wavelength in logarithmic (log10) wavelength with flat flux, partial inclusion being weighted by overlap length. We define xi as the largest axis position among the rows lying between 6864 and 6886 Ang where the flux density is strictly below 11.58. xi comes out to 6884.08 Ang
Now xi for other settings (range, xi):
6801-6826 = 6811.55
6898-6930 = 6919.04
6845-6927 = 6919.04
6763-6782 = 6777.14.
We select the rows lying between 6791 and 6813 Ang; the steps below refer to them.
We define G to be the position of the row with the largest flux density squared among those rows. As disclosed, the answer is 6802.15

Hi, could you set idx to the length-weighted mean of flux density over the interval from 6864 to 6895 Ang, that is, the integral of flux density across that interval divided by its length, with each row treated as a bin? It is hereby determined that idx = 11.4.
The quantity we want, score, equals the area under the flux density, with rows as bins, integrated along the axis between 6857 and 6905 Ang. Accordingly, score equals 543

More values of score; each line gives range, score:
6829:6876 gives 536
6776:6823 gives 539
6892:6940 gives 550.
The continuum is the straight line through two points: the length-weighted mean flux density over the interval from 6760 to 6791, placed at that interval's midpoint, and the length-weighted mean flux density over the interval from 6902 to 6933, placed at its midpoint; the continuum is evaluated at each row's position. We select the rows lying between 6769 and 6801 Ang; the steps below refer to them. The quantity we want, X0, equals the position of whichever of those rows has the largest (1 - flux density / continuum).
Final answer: 6795.89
